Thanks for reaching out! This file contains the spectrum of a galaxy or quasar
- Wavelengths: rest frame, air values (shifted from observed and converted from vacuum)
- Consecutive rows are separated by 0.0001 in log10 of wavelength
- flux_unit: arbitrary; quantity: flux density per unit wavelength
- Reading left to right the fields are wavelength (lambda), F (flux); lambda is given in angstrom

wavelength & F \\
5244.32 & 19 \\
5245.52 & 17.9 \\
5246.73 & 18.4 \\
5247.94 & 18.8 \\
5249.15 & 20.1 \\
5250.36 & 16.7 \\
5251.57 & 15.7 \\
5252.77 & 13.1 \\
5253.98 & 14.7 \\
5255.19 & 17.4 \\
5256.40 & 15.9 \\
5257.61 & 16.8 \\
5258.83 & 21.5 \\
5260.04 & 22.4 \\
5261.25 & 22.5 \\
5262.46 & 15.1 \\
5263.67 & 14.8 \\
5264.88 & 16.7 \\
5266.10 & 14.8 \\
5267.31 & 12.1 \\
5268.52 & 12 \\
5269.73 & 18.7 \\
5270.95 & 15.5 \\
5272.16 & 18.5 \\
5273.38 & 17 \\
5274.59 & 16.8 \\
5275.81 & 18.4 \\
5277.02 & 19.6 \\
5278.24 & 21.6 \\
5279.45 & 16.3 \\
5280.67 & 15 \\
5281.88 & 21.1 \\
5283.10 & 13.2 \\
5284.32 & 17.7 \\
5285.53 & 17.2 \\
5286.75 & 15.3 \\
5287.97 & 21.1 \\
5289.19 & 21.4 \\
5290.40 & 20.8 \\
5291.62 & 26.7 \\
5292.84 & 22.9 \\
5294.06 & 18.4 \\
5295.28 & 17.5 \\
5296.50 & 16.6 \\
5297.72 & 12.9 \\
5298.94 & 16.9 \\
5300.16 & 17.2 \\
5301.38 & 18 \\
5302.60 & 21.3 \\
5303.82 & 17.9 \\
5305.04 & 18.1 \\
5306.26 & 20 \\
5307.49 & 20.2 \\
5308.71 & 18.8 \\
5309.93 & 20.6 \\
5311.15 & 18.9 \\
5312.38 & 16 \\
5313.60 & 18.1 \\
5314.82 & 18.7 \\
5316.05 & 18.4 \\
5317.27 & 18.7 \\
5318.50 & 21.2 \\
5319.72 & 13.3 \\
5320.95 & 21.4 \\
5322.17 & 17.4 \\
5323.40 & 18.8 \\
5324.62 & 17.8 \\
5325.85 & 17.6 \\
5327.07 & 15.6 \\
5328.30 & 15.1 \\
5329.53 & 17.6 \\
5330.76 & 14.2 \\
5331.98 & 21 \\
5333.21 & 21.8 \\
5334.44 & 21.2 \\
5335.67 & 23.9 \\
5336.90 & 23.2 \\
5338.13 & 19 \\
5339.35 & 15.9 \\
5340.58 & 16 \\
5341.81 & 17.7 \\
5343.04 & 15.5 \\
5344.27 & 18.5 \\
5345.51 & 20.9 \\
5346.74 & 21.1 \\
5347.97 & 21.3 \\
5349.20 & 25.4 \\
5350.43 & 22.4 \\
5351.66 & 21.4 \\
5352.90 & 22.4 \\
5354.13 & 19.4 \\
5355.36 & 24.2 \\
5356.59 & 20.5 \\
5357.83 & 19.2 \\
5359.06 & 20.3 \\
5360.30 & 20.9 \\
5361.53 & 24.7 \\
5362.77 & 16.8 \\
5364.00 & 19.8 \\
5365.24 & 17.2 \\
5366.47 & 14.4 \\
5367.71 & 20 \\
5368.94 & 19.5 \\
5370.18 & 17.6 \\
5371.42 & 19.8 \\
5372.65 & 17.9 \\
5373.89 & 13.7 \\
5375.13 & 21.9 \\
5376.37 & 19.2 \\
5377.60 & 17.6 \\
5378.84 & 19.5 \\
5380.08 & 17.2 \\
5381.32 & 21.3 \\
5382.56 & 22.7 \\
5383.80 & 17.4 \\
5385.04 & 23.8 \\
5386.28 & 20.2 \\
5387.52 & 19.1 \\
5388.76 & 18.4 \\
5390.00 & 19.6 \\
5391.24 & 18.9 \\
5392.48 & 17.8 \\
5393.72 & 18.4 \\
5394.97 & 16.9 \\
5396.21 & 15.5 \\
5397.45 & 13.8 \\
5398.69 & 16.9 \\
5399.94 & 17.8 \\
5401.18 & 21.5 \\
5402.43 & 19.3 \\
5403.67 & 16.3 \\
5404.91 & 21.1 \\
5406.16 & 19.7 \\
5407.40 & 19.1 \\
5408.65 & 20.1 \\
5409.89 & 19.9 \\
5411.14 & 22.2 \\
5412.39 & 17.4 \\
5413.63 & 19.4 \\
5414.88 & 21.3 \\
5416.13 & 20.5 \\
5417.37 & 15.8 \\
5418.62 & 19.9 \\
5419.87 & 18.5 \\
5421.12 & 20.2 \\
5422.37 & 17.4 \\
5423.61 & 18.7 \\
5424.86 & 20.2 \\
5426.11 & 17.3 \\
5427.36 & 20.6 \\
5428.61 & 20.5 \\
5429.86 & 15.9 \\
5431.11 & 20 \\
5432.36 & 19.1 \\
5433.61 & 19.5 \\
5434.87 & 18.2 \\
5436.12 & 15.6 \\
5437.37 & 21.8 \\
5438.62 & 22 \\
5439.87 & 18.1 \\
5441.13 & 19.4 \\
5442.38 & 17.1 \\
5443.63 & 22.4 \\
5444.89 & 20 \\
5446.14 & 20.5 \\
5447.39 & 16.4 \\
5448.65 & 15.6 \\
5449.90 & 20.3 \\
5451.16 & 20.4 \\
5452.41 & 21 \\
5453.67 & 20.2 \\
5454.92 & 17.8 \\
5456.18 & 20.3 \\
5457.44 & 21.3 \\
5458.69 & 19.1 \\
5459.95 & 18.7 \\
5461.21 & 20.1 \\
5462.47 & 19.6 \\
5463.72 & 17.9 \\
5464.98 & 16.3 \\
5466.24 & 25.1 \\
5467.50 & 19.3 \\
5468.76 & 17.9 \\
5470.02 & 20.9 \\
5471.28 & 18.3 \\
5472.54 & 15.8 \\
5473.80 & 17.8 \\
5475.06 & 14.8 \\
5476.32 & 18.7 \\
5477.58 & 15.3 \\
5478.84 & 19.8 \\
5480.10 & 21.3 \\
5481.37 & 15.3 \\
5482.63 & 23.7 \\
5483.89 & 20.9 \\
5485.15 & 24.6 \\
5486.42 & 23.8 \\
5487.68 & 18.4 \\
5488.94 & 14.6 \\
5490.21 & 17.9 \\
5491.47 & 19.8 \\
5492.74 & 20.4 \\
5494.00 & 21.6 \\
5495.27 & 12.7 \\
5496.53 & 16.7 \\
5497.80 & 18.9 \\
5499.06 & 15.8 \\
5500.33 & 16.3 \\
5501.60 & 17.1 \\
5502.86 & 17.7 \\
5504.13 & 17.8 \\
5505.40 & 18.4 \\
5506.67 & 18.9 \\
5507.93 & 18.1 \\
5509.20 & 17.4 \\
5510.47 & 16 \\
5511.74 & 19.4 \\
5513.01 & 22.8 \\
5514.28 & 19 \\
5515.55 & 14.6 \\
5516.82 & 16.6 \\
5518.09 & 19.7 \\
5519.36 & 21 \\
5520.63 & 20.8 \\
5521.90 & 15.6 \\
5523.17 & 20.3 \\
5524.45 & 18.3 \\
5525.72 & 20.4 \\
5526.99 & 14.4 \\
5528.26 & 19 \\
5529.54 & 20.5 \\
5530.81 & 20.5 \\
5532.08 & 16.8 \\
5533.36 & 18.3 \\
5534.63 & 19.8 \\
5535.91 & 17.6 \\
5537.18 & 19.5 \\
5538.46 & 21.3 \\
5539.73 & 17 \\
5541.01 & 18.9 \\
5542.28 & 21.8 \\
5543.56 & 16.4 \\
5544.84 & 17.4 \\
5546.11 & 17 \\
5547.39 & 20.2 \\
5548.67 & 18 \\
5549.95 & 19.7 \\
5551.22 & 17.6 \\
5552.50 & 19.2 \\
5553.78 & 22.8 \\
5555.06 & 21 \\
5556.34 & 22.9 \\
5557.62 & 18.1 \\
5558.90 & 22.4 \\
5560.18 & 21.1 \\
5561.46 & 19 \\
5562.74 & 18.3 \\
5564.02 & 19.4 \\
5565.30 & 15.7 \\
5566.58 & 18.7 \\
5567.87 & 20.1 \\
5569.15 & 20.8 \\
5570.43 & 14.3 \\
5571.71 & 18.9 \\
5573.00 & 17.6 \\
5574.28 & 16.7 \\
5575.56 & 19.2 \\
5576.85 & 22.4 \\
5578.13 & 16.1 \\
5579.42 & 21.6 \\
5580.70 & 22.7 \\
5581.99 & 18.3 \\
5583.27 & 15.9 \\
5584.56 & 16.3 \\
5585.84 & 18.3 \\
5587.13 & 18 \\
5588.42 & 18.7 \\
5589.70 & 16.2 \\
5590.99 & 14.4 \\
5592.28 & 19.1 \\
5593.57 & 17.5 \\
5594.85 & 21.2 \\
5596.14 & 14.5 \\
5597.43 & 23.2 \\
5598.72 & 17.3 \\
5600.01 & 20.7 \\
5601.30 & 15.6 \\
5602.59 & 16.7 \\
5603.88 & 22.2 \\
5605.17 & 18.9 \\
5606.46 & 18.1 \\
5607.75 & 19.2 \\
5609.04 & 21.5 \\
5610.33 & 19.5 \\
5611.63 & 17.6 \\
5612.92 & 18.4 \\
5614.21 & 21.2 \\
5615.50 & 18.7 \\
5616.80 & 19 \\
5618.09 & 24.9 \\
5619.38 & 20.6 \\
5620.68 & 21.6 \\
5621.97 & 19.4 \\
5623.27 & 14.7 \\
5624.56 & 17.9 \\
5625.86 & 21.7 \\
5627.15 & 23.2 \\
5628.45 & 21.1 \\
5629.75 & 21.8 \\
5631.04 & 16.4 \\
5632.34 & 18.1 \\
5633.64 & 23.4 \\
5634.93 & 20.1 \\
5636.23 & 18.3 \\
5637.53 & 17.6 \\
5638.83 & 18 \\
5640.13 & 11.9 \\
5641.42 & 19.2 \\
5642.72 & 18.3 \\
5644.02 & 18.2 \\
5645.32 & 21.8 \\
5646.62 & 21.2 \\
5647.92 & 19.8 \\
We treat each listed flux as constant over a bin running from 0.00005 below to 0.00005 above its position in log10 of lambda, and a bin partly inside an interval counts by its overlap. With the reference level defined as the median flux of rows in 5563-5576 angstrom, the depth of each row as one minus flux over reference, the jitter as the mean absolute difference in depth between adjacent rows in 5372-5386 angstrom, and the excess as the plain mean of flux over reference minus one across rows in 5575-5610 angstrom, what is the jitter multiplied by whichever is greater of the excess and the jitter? 0.041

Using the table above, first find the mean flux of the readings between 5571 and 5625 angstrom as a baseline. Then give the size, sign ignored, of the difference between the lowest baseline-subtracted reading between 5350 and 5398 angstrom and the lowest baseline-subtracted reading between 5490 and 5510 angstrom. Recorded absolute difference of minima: 1.0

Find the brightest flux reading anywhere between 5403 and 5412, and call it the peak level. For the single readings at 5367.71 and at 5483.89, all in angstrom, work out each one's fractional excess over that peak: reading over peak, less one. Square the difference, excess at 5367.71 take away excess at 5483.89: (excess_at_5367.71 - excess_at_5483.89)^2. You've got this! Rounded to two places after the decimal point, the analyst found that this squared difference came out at 0.00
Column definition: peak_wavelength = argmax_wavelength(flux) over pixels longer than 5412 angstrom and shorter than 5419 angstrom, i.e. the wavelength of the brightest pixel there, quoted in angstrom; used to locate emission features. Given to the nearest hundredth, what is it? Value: 5414.88 angstrom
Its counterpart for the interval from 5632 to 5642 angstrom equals 5633.64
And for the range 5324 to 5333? 5331.98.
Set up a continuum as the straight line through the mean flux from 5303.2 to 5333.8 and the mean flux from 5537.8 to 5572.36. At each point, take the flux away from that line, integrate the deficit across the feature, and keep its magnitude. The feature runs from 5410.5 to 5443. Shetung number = 13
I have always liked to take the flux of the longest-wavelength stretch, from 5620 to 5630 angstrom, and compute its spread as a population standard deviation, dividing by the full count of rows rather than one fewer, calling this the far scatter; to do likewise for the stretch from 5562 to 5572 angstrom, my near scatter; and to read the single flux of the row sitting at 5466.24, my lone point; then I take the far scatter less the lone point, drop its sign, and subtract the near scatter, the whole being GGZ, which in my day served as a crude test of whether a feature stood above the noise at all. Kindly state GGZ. 20.5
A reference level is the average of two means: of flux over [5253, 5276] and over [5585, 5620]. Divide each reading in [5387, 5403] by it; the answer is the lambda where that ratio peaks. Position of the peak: 5401.18 angstrom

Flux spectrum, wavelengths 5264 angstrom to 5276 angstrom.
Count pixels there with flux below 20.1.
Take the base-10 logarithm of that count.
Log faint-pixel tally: 1.00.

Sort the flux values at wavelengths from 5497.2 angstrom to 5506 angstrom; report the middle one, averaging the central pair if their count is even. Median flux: 17.7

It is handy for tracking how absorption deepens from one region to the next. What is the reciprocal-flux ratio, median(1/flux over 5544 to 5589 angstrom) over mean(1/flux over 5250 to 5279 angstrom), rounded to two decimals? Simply 0.88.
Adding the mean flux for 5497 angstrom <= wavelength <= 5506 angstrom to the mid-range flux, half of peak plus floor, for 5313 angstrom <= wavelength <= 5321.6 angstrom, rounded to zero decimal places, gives 35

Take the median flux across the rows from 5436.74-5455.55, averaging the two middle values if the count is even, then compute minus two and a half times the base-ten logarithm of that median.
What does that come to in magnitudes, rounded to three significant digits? -3.26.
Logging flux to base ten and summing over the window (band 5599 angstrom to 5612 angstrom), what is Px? 13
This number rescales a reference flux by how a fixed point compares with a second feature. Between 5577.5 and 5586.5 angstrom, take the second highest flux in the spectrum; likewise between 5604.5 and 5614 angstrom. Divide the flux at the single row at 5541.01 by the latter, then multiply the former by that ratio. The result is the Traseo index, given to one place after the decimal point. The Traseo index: 20.9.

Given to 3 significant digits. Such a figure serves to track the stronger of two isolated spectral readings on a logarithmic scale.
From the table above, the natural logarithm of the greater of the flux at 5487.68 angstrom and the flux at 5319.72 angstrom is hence 2.91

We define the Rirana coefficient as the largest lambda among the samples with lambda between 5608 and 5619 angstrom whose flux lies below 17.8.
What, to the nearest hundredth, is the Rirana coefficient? 5611.63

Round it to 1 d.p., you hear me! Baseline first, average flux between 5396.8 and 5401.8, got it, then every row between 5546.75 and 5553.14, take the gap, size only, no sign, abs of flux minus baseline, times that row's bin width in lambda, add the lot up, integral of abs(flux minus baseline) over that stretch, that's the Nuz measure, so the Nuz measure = 9.2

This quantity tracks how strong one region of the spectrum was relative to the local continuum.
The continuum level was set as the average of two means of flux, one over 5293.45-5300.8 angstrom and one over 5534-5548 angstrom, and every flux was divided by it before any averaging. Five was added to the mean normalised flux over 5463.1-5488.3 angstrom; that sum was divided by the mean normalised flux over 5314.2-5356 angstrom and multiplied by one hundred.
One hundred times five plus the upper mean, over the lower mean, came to 557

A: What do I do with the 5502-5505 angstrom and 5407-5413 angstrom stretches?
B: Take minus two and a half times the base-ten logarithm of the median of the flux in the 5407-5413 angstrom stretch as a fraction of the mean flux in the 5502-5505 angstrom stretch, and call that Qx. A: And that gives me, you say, -0.12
